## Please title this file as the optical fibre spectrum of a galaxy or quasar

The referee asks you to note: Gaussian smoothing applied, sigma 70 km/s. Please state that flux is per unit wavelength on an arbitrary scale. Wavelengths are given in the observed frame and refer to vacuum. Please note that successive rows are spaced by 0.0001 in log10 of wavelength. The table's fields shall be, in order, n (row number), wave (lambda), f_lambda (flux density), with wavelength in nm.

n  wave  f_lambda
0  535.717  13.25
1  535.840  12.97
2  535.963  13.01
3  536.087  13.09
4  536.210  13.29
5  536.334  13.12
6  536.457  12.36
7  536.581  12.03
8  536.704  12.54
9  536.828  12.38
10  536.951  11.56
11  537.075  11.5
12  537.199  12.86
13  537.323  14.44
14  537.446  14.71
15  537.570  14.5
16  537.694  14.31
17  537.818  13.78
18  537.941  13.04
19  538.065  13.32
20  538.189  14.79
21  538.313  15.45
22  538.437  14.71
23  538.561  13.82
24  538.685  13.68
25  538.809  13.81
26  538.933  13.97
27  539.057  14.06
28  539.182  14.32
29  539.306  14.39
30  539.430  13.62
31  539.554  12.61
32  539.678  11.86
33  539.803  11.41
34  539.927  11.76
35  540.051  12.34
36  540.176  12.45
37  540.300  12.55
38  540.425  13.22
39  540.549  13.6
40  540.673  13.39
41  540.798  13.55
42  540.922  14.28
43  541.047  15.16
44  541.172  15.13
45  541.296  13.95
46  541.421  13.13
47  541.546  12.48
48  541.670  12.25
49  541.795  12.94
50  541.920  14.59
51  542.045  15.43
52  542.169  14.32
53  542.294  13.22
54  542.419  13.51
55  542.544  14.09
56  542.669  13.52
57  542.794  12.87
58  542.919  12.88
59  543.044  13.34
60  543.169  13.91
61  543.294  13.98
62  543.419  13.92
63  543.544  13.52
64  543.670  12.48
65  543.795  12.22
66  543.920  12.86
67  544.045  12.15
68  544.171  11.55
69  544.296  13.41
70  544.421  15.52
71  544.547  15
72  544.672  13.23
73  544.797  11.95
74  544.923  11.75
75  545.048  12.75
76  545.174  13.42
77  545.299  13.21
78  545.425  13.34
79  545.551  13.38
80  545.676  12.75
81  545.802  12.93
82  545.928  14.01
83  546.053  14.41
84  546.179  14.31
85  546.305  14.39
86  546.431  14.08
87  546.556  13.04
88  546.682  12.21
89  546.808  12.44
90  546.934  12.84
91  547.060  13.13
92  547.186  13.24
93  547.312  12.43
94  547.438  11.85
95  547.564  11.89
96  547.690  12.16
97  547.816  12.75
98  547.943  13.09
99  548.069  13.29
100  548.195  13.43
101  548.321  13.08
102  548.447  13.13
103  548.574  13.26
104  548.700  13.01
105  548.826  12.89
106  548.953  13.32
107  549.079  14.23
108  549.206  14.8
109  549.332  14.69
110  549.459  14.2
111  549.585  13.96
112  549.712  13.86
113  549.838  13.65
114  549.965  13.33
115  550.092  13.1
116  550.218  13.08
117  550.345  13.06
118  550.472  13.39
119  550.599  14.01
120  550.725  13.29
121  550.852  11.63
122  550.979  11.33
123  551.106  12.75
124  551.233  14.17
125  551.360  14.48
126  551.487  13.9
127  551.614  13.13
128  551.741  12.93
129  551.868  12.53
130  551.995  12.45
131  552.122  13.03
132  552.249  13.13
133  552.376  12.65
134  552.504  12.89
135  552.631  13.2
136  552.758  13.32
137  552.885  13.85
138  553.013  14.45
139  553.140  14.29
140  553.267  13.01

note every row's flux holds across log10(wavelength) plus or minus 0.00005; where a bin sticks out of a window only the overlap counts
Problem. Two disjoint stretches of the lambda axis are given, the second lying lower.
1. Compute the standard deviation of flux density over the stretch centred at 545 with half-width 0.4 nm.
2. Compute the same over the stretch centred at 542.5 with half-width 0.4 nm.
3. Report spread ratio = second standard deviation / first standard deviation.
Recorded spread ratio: 0.76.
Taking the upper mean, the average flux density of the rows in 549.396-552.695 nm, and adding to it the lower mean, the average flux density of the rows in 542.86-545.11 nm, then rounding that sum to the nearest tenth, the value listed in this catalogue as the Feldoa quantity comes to 26.3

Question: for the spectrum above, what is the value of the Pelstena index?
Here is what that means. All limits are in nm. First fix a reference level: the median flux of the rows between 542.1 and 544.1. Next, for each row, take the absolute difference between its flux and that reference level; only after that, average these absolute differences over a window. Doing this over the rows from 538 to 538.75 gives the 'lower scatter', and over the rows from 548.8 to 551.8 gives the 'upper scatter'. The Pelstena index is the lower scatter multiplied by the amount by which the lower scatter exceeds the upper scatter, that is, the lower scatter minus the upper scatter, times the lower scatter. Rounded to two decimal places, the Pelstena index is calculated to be 0.23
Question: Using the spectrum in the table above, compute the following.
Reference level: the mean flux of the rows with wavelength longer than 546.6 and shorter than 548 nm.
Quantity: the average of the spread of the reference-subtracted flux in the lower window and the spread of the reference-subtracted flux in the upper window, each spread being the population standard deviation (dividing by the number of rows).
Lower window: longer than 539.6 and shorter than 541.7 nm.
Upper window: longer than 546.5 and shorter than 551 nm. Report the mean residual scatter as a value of 0.93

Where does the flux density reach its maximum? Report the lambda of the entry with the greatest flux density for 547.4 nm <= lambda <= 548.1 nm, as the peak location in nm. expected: 548.069 nm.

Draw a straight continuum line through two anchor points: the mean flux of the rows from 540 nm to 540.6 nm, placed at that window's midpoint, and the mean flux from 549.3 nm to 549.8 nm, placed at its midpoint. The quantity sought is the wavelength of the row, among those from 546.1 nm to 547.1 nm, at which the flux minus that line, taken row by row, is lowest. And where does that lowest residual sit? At 546.682 nm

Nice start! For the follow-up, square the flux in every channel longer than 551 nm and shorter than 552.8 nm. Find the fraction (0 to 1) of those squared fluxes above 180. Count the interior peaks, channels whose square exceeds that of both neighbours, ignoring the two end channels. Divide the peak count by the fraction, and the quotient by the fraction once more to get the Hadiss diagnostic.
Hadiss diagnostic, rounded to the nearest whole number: 44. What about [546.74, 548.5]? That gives 392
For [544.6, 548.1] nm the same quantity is 109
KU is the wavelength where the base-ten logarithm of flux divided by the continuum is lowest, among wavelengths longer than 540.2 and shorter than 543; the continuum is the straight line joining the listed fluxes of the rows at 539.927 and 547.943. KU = 541.670 nm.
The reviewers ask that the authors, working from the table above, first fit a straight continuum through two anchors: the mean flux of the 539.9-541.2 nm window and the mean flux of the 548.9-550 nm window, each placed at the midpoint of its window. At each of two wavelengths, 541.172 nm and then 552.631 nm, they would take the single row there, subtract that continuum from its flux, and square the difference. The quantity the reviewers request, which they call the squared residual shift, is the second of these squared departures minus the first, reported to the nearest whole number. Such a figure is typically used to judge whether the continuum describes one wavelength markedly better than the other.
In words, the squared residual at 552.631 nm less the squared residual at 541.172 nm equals -2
